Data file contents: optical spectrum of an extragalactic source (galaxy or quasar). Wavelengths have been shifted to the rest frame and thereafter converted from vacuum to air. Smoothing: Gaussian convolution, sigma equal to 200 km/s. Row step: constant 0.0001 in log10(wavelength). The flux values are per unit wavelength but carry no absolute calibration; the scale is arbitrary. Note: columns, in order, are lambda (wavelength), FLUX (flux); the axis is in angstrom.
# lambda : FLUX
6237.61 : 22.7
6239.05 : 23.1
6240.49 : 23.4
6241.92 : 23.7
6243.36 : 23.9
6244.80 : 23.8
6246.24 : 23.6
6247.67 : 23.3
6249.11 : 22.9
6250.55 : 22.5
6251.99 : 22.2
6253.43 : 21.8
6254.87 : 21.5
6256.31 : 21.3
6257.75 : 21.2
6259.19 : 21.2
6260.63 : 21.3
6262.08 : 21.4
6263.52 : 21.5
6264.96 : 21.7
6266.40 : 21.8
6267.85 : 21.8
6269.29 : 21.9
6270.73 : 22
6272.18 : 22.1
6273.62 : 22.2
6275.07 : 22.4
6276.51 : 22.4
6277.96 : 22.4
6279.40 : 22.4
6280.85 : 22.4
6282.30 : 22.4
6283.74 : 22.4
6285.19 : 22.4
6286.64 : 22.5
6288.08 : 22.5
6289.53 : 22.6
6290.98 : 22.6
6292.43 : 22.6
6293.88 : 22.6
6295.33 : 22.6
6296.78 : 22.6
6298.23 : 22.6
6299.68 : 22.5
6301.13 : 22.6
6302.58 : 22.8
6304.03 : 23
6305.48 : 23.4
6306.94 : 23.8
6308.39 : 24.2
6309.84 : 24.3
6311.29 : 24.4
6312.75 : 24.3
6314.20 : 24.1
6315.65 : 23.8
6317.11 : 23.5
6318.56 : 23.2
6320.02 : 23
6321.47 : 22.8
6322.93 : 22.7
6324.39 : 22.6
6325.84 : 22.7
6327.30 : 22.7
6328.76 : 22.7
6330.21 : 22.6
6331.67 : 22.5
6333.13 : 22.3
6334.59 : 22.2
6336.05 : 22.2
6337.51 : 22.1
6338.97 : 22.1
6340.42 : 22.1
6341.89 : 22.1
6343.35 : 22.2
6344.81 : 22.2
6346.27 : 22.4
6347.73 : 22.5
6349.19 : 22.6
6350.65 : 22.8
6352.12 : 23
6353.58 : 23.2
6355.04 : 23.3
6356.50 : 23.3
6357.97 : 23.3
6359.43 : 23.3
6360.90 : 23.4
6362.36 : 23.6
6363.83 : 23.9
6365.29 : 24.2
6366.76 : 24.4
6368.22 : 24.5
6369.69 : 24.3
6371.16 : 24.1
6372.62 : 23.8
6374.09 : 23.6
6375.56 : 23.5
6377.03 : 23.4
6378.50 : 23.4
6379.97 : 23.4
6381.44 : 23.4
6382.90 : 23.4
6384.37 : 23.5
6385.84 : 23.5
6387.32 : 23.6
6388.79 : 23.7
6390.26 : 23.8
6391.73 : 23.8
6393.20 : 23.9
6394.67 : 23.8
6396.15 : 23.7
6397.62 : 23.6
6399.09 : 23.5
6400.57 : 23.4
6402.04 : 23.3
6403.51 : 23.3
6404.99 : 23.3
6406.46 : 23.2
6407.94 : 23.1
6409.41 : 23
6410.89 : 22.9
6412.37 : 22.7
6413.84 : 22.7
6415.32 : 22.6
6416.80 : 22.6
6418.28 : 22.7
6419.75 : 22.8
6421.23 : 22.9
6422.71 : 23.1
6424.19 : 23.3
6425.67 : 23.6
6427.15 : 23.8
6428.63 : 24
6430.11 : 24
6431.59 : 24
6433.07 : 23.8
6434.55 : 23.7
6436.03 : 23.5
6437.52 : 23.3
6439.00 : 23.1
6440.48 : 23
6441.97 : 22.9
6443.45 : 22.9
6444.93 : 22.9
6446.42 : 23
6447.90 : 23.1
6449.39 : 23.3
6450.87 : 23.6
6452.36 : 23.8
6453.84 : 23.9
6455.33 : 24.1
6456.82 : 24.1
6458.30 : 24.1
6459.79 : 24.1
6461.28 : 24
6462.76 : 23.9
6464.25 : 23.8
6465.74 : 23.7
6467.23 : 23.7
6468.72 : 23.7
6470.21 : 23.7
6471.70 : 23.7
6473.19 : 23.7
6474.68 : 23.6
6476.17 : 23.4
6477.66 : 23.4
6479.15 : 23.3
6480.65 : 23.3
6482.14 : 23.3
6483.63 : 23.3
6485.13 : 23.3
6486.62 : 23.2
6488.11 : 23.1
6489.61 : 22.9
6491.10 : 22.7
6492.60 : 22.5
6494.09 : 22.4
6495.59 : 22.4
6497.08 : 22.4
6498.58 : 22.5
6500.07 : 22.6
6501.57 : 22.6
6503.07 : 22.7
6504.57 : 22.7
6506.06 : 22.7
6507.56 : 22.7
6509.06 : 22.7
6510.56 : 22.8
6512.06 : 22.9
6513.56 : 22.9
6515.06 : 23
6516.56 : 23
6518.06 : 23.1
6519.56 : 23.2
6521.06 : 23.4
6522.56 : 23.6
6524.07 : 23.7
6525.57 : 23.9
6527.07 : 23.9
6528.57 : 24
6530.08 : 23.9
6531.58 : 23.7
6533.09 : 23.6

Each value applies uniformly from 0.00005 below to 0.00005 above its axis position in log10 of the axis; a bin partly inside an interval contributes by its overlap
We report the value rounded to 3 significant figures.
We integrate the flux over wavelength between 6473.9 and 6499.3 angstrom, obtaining 584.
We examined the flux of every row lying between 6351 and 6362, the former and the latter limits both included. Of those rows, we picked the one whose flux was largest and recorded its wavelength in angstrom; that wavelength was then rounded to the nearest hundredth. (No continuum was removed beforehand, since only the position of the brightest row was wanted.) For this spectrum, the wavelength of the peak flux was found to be 6360.90 angstrom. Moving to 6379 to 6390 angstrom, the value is 6388.79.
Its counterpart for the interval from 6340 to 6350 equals 6349.19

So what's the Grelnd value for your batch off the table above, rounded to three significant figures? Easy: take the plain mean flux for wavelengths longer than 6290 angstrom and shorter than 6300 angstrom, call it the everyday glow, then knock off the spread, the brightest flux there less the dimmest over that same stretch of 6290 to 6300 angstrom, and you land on 22.5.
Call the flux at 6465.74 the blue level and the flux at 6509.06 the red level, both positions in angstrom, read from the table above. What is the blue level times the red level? 538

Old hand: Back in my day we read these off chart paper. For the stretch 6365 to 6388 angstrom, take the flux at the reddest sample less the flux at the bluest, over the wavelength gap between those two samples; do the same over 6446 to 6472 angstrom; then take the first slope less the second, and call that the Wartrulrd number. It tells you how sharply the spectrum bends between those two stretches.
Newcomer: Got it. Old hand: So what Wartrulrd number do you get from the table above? -0.055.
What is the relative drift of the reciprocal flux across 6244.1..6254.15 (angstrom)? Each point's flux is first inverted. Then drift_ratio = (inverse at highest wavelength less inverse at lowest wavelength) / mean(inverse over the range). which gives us 0.09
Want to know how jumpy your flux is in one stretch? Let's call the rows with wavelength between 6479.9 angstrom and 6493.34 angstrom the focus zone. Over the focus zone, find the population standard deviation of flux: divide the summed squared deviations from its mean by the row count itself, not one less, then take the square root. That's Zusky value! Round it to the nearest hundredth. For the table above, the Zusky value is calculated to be 0.28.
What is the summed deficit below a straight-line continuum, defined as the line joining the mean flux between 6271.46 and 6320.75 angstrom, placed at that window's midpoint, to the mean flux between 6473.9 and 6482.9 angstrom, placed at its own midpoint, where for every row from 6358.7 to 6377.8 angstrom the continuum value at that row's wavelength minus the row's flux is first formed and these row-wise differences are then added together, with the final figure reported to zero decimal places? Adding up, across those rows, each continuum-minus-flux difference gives -10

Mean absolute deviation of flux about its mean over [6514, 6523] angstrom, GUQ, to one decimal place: 0.2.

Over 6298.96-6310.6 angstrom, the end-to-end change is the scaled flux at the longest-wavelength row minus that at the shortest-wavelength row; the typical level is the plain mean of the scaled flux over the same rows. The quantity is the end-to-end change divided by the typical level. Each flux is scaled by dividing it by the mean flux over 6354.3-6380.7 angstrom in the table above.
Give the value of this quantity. 0.08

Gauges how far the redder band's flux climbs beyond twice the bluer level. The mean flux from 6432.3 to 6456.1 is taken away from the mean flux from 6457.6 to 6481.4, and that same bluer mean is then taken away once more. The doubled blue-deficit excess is -23.0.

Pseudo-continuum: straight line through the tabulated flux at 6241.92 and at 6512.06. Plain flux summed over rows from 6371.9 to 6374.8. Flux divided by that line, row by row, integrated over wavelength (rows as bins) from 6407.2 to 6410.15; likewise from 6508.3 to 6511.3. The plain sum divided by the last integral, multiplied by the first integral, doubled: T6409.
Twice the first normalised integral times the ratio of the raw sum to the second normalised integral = 93.3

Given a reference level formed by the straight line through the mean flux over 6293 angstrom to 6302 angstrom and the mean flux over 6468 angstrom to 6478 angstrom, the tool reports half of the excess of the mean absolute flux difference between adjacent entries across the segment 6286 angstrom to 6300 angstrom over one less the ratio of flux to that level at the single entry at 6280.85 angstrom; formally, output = 0.01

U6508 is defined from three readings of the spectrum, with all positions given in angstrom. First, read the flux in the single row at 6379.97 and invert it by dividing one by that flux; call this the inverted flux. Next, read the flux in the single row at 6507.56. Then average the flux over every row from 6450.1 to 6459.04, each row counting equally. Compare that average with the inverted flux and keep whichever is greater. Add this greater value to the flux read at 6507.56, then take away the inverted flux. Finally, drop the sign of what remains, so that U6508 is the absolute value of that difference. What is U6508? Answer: 46.6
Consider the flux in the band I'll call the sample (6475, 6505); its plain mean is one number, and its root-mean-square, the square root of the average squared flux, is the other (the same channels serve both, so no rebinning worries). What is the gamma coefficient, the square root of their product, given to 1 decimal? 22.9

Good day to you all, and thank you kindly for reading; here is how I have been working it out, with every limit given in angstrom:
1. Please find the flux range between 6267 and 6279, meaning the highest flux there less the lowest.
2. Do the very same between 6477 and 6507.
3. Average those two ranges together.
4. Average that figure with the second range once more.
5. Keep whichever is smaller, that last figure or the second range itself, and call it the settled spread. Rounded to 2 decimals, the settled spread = 0.90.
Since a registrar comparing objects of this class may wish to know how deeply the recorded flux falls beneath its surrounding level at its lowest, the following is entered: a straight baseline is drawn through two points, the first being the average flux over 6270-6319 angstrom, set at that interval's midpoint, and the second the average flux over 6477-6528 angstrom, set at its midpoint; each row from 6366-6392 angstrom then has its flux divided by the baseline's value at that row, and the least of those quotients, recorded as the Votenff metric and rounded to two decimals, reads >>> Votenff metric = 1.02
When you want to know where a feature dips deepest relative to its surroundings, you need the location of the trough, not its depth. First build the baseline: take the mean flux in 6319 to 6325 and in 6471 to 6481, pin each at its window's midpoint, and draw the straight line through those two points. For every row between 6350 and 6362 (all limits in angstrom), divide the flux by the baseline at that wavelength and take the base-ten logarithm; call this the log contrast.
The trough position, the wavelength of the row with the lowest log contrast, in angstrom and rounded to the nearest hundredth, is 6350.65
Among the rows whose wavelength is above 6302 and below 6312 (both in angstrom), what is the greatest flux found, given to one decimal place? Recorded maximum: 24.4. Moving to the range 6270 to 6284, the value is 22.4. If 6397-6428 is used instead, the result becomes 23.8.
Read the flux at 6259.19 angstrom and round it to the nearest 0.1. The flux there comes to 21.2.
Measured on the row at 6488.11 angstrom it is 23.1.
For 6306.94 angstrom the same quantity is 23.8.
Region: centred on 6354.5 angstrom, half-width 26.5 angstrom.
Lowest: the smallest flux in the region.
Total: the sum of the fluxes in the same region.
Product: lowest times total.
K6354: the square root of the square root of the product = 11.6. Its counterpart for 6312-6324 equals 8.1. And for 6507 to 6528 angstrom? 9.3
